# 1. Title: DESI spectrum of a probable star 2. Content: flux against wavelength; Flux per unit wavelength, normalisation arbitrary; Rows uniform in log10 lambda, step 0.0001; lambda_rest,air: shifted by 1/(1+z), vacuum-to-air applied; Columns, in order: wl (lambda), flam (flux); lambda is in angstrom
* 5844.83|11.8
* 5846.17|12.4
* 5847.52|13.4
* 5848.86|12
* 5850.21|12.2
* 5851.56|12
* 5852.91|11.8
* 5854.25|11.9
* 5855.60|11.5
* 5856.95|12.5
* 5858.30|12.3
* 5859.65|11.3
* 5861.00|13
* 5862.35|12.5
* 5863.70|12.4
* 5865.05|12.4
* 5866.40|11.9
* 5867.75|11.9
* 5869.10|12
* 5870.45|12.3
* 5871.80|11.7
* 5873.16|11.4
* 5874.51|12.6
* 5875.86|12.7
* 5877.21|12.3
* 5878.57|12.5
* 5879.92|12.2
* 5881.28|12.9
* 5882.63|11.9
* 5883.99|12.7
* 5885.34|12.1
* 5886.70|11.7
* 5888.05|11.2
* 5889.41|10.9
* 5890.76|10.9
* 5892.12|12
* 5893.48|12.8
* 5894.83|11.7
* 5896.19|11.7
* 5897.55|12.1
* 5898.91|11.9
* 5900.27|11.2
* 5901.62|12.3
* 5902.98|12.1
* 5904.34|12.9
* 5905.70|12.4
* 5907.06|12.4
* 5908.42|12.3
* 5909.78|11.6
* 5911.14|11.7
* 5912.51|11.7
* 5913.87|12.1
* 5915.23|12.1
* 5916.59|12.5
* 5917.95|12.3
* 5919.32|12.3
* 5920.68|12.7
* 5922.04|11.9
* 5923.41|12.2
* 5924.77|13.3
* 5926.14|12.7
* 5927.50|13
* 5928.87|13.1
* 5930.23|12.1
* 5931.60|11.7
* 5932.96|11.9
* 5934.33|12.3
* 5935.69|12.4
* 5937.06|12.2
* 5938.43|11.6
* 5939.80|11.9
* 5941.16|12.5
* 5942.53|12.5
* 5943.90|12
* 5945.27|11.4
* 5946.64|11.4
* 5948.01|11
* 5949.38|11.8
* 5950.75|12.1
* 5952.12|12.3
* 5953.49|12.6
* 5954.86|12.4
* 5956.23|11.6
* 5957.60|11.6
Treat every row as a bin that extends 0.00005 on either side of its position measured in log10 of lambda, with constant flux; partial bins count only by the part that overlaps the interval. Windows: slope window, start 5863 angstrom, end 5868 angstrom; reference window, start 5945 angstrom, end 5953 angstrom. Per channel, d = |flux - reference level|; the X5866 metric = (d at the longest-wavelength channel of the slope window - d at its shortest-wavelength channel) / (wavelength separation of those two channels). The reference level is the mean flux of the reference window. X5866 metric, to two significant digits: -0.12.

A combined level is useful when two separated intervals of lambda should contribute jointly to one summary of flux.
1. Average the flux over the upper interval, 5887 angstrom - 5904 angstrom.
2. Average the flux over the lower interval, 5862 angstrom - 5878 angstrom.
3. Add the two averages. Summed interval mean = 23.9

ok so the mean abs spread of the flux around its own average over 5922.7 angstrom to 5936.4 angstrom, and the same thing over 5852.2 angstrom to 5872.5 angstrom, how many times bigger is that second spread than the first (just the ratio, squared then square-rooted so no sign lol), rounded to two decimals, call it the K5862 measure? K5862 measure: 0.82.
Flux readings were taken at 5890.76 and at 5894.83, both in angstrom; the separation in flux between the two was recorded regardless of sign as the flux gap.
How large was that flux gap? 0.8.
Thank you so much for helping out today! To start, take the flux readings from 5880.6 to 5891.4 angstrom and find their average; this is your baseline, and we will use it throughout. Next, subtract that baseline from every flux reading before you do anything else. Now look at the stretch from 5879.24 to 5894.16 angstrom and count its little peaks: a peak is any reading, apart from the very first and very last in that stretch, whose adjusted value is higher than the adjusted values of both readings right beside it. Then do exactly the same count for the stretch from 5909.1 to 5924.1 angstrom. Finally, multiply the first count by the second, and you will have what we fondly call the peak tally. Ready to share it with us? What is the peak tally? 4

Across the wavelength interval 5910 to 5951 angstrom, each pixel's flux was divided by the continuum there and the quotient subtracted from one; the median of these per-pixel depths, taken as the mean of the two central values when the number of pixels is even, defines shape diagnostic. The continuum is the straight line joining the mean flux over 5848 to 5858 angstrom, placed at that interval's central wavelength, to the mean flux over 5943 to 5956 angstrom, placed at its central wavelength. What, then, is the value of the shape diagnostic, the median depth -0.017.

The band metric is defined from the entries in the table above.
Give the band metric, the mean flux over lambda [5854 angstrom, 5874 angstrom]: 12.1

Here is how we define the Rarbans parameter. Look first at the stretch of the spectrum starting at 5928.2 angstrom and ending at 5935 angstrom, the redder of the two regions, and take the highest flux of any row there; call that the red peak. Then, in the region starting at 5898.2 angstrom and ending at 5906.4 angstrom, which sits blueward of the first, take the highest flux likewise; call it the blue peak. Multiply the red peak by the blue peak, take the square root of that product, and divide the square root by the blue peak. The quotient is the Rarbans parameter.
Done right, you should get 1.01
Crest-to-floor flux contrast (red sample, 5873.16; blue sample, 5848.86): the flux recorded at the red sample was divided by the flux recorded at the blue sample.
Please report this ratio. 0.95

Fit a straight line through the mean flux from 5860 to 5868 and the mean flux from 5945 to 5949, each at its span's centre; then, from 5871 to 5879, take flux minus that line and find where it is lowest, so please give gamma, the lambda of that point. 5873.16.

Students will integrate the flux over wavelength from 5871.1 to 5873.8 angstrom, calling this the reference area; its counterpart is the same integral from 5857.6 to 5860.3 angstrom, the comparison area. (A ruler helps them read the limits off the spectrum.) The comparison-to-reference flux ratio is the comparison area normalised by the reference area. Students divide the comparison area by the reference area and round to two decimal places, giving 1.02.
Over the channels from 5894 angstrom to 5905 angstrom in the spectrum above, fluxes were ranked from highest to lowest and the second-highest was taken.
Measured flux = 12.3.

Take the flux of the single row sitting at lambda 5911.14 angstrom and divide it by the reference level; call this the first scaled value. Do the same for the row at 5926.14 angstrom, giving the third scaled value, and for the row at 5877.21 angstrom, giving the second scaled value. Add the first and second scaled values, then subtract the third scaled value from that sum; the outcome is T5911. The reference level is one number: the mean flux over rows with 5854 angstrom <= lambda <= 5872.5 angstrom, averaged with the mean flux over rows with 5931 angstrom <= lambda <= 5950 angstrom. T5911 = 0.94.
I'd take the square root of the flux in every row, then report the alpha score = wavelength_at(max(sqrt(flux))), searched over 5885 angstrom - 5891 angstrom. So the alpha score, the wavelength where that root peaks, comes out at 5885.34 angstrom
